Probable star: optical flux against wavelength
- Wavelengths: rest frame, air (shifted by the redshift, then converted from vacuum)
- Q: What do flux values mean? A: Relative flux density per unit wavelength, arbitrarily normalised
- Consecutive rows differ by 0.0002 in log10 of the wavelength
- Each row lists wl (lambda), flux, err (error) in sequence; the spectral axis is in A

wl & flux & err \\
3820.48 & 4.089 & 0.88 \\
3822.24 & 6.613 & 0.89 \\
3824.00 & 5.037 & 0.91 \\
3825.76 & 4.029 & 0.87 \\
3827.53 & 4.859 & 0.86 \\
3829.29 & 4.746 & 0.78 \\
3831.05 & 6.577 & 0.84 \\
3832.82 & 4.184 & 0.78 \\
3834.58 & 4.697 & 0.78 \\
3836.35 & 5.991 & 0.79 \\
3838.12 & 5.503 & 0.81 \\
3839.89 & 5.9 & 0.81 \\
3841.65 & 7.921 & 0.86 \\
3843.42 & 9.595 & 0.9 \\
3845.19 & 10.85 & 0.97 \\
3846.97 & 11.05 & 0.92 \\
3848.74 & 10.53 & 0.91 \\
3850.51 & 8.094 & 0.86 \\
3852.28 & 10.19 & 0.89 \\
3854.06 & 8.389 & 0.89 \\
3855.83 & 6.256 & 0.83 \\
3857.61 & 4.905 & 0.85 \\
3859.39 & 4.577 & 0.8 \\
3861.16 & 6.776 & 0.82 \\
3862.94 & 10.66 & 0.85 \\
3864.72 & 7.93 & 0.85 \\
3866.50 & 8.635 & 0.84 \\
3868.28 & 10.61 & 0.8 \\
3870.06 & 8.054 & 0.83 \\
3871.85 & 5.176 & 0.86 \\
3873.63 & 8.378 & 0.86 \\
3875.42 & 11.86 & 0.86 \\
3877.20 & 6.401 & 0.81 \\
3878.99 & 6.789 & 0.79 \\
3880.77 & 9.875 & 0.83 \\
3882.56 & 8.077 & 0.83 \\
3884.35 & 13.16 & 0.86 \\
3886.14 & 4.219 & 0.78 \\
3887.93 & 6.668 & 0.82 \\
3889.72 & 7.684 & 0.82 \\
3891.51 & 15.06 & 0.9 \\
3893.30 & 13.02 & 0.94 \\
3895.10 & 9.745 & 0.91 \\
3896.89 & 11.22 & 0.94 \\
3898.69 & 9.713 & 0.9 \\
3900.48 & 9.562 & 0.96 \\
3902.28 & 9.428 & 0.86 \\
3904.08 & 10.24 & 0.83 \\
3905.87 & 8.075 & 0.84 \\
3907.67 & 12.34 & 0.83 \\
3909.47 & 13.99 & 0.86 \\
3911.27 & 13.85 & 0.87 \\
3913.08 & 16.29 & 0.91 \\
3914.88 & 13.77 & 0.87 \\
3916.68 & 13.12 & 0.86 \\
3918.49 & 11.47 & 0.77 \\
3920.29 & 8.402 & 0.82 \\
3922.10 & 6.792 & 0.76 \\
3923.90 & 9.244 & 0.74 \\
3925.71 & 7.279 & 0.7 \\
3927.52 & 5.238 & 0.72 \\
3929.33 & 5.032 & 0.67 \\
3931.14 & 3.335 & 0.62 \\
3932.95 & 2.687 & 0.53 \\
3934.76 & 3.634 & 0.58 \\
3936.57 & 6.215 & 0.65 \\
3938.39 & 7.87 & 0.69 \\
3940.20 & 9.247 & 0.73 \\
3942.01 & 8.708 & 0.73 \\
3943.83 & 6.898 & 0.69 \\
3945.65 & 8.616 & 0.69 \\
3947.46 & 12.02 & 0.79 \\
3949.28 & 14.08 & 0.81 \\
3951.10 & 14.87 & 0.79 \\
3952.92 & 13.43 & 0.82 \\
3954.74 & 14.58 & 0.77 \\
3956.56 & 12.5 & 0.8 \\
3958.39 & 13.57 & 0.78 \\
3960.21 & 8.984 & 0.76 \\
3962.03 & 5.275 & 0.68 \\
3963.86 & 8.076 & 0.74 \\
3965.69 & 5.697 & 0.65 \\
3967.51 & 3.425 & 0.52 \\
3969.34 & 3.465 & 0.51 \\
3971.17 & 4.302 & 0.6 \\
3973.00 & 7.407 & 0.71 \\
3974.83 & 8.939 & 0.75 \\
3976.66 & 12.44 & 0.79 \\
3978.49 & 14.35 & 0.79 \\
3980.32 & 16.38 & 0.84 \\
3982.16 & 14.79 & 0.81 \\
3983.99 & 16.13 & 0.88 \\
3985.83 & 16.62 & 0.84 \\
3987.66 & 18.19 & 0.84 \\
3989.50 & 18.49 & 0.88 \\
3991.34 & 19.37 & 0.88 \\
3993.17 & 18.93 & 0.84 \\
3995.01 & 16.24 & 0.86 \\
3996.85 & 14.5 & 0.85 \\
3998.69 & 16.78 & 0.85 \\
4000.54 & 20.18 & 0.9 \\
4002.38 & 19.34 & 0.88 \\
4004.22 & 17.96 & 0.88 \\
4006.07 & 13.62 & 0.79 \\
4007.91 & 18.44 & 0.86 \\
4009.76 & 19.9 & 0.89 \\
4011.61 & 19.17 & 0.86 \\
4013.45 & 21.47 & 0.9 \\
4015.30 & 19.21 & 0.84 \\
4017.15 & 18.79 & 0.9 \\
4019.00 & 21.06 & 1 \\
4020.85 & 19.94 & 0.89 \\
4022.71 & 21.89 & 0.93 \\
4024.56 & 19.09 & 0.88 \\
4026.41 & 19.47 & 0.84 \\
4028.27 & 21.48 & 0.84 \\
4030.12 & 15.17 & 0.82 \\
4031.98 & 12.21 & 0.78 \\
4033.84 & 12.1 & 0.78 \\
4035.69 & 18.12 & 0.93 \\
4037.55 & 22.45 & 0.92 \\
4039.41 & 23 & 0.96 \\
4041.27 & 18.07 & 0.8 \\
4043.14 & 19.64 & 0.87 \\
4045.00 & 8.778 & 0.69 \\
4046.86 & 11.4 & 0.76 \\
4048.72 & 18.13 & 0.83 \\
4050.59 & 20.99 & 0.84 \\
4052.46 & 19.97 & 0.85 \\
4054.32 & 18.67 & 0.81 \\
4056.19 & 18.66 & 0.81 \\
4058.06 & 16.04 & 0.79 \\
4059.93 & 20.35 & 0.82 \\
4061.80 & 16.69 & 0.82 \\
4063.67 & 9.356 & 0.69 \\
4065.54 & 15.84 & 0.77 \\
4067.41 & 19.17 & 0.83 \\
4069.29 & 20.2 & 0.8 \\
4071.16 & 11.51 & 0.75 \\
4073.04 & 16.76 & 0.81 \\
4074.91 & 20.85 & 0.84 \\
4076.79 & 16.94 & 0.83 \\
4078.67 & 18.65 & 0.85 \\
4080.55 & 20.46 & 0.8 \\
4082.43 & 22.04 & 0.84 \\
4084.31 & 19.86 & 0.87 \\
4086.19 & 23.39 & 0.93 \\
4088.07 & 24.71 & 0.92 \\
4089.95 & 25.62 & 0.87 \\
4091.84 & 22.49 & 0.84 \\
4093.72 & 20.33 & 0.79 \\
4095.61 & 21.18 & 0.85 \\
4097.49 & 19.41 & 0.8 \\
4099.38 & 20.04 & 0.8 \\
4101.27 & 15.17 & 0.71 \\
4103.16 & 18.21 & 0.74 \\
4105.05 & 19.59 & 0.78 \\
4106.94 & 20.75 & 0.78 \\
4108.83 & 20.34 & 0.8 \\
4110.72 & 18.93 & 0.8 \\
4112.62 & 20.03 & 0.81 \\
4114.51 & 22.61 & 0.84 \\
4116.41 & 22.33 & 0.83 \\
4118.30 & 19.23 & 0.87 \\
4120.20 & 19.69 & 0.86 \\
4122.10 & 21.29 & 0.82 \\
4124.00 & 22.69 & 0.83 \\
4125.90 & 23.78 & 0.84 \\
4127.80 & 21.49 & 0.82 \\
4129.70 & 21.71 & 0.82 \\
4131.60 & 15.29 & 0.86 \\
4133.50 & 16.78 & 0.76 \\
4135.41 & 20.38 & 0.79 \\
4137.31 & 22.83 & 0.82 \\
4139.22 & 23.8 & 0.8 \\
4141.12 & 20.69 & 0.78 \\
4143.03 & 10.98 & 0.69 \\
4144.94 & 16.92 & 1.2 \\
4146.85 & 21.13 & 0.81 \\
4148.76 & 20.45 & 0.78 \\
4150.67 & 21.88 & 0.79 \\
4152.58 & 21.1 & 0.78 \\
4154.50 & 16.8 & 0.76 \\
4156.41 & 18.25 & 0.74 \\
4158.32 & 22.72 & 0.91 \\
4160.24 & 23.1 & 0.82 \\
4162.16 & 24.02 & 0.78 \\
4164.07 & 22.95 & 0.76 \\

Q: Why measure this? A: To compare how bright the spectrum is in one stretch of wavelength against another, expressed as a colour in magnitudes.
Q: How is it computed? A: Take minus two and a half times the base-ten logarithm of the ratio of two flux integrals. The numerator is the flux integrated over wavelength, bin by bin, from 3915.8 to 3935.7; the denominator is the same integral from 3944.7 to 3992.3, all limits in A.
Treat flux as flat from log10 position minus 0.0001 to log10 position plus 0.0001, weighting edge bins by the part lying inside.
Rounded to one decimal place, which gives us 1.5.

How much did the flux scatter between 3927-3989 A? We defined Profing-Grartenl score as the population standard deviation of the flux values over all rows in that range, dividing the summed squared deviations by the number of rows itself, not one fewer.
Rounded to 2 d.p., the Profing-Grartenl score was 4.60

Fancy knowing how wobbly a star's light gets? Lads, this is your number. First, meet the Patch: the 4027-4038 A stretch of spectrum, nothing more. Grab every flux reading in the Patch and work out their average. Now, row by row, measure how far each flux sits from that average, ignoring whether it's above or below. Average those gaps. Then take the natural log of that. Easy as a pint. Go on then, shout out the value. 1.32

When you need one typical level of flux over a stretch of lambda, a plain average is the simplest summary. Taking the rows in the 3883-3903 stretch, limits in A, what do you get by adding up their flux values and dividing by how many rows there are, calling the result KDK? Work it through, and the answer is 10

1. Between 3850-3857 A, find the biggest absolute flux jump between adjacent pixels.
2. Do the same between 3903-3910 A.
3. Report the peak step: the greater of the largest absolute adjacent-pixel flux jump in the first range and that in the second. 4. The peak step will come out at 4.3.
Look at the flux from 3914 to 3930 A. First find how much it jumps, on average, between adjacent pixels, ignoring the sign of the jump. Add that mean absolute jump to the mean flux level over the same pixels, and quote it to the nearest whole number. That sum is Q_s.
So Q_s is 11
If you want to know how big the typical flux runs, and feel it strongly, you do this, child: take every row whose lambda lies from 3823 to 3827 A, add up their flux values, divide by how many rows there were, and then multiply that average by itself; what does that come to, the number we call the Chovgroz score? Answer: 21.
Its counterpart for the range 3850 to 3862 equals 49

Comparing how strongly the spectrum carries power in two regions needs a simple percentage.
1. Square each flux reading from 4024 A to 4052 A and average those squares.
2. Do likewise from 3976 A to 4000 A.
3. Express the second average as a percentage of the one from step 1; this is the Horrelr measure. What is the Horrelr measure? 86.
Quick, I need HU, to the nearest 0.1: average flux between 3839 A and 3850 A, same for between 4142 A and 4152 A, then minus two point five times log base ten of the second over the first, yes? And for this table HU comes -0.7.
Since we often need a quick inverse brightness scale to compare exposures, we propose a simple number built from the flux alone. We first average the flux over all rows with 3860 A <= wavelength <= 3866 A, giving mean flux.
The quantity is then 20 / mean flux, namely 2.4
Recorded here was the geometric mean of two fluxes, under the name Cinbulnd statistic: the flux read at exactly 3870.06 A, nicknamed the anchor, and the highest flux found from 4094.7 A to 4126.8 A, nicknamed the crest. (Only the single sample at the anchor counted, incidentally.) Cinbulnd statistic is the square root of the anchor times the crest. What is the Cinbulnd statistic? 14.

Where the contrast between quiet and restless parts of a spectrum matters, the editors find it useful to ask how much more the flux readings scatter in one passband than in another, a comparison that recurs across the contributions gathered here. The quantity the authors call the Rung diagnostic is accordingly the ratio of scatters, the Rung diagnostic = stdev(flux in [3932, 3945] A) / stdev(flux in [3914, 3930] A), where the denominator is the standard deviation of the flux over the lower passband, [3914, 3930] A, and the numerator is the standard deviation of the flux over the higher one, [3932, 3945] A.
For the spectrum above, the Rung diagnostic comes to 0.8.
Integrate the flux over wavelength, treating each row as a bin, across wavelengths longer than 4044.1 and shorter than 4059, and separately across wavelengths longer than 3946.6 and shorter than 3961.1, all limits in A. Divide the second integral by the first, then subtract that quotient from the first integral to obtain 247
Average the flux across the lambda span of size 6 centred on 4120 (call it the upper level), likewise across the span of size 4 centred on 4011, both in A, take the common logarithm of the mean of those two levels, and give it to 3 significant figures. 1.30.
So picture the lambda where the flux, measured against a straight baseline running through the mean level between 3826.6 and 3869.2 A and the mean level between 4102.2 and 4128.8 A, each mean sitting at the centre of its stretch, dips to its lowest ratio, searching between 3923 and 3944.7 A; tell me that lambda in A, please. 3932.95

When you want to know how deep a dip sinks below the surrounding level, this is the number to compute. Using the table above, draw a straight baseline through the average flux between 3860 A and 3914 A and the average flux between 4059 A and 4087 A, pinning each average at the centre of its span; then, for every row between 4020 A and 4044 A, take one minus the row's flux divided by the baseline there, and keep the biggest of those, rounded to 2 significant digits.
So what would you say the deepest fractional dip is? 0.26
